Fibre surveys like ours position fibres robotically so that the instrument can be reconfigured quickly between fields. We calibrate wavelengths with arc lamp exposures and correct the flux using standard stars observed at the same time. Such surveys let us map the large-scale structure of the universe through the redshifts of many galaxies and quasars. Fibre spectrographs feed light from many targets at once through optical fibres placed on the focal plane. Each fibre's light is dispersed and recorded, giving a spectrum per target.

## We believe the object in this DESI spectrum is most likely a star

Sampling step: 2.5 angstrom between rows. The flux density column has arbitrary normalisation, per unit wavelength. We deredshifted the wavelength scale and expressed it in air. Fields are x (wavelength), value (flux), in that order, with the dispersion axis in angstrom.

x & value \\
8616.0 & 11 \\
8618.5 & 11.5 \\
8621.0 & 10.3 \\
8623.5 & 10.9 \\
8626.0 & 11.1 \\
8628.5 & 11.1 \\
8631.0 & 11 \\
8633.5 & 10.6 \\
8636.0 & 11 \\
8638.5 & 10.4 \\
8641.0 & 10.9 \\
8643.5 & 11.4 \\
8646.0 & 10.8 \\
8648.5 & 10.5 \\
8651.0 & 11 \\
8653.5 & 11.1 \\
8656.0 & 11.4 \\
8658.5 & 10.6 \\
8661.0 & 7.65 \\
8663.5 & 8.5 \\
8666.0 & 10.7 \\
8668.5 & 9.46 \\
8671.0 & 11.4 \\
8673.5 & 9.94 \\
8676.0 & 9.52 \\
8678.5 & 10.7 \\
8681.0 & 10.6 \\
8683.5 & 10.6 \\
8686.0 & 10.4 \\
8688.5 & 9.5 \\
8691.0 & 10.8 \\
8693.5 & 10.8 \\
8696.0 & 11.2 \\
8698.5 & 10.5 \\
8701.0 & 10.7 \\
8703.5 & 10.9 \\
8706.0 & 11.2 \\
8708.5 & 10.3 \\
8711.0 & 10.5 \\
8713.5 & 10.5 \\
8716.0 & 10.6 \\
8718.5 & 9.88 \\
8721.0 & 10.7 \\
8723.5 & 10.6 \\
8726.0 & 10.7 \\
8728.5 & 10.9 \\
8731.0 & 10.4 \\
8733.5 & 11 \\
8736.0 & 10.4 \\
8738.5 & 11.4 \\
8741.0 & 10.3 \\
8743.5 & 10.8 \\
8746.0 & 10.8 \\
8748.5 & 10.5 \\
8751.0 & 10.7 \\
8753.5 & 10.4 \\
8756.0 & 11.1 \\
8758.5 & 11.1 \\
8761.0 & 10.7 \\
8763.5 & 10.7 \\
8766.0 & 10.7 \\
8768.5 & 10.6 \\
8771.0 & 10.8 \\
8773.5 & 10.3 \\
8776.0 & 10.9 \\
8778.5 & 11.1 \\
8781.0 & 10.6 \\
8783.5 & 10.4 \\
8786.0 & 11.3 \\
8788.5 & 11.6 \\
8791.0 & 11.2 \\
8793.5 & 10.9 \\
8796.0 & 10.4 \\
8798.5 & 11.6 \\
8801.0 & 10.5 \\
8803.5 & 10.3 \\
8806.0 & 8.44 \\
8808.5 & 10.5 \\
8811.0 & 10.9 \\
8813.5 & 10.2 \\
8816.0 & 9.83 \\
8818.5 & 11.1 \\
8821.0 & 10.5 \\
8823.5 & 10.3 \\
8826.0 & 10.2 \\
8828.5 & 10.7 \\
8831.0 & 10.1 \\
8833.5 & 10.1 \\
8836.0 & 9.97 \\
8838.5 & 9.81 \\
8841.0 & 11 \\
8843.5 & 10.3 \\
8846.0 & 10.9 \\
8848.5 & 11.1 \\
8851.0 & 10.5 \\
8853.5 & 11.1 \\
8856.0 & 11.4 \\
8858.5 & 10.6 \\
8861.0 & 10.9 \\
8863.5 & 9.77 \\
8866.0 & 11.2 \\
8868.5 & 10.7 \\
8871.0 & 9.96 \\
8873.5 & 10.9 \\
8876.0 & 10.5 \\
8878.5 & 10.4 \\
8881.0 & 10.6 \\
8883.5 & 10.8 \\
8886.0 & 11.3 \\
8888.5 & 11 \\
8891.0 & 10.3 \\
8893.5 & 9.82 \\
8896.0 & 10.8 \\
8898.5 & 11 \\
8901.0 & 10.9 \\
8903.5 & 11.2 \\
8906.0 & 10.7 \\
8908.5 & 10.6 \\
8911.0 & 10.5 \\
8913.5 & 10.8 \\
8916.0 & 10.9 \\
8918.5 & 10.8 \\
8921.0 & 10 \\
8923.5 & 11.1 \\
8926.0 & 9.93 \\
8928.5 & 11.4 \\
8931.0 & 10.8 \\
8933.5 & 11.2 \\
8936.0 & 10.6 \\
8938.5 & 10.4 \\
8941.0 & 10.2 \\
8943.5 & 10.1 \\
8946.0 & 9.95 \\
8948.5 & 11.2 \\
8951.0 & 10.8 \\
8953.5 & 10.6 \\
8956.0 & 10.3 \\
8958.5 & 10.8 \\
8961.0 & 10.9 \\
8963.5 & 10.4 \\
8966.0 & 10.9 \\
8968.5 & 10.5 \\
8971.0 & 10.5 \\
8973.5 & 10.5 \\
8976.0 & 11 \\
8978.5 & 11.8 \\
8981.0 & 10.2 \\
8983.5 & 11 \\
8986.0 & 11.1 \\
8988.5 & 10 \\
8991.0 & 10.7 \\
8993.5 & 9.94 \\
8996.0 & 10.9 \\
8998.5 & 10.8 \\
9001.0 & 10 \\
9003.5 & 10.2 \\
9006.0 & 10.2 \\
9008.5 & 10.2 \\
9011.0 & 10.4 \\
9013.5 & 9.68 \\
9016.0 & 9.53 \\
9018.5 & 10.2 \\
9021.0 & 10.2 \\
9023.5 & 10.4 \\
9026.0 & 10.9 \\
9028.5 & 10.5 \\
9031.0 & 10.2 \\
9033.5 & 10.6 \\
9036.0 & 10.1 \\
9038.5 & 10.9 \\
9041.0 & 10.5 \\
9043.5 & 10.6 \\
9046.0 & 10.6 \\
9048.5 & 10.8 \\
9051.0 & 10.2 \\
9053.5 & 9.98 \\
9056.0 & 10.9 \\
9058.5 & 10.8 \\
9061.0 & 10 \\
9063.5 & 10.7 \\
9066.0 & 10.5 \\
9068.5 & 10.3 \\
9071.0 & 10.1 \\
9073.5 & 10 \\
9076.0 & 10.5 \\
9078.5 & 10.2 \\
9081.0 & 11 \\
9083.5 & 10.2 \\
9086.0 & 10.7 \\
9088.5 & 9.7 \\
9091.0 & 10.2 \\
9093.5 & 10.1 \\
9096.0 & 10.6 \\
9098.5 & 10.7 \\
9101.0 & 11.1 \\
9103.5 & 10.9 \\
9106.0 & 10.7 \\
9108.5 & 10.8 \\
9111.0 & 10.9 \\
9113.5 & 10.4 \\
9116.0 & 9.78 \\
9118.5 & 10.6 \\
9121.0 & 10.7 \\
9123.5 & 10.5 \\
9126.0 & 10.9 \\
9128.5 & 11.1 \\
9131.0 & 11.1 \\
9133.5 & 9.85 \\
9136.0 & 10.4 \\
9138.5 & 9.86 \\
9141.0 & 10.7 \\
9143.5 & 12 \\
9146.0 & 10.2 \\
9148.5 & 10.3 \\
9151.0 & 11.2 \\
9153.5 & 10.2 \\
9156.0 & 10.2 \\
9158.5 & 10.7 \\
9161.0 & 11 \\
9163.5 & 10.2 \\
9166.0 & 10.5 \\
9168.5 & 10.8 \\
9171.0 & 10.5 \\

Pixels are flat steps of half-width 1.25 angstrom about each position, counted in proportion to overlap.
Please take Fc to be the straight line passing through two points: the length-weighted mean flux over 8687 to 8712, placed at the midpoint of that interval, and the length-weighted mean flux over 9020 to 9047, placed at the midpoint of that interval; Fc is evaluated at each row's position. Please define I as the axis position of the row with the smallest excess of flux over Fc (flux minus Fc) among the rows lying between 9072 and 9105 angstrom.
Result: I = 9088.5 angstrom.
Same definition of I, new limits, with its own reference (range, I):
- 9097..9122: 9116.0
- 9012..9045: 9016.0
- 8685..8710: 8688.5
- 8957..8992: 8988.5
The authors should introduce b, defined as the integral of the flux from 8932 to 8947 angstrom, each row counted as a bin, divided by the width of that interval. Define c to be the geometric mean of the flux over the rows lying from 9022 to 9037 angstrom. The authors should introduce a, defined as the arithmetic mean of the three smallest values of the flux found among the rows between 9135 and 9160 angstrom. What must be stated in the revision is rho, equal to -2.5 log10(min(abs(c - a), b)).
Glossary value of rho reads 1.11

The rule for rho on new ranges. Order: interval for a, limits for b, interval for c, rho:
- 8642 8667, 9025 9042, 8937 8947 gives -0.27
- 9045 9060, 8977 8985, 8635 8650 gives 0.61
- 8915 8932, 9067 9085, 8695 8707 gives 0.46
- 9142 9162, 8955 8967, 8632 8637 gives 0.56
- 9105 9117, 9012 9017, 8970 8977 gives 1.08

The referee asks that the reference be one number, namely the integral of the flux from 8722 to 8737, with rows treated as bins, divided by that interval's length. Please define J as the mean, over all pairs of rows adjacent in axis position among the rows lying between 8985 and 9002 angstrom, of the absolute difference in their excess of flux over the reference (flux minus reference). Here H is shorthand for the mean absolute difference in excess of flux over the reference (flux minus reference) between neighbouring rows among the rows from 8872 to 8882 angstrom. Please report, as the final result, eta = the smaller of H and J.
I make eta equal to 0.23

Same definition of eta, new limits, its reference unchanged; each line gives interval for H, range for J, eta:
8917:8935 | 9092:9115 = 0.26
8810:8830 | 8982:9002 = 0.53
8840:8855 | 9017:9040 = 0.39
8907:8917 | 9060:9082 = 0.17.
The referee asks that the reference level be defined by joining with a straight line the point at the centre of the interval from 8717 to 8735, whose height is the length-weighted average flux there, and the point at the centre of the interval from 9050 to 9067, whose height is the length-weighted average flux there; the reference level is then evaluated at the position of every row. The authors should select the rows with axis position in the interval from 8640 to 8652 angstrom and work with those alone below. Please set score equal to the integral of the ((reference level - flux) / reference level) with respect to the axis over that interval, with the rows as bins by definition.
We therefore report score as -0.32 angstrom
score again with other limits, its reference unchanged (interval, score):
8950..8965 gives -0.21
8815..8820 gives 0.03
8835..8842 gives 0.20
